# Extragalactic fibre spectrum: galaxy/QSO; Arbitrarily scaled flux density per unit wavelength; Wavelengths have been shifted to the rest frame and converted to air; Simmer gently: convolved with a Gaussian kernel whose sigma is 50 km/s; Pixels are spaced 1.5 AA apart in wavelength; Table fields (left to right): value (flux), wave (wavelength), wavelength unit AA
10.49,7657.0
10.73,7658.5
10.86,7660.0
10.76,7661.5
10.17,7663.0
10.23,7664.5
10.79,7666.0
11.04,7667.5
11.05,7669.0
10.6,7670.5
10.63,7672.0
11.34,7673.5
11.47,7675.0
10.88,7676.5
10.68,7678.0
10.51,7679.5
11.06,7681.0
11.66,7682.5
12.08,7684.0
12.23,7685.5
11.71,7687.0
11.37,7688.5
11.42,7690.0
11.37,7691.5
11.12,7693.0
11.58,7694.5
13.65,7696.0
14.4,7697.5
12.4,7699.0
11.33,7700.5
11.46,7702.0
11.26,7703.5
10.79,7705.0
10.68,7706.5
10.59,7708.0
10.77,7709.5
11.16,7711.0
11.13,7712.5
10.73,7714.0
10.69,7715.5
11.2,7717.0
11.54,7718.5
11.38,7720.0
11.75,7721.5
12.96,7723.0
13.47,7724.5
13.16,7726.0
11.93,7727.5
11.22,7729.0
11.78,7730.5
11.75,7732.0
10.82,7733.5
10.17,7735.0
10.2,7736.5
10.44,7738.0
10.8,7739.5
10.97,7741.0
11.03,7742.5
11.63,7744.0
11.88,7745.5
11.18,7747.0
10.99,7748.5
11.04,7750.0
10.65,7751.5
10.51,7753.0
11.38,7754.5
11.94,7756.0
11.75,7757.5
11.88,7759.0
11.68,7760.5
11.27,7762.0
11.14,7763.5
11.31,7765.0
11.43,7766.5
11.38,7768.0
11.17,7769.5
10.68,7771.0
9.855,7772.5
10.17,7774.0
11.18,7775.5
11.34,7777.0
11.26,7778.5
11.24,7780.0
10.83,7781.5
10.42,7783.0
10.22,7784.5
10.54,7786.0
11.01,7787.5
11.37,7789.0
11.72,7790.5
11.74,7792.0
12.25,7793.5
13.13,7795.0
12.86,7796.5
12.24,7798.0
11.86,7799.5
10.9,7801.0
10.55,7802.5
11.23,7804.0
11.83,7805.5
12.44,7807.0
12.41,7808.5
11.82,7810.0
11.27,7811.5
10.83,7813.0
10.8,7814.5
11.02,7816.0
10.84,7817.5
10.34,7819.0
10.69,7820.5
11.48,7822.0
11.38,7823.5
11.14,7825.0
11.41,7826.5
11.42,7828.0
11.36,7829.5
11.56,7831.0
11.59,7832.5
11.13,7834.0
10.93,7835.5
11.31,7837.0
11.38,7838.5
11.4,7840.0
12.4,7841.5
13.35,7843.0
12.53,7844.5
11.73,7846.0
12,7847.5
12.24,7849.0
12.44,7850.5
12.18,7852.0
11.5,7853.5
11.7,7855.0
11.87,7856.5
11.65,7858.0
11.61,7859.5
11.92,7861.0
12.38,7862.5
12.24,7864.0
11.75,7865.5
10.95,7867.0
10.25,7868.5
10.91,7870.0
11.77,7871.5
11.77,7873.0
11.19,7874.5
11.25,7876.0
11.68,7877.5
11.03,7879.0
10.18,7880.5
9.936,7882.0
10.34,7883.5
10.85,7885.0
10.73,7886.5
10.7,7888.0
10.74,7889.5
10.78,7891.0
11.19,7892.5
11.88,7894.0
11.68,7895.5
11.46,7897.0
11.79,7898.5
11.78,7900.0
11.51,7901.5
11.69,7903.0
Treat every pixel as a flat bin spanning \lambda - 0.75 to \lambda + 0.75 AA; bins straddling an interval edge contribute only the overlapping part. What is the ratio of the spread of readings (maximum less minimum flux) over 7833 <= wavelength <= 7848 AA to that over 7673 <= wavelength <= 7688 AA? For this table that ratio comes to 1.4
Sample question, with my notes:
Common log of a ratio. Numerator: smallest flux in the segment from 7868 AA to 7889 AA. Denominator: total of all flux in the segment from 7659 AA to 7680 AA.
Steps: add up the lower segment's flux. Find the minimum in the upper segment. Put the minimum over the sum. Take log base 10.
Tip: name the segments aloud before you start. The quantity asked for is -1.18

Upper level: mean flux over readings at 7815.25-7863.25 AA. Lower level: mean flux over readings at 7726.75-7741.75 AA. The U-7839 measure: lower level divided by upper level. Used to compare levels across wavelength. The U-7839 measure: 0.95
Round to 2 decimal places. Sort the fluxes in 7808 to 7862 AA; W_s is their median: 11.49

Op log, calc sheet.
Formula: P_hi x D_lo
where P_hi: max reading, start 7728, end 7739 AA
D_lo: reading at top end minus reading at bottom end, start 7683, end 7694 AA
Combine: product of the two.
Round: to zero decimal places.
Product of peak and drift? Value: -11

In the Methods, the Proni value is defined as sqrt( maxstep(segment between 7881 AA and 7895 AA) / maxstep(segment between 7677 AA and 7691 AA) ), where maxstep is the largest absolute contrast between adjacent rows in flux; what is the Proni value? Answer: 1.1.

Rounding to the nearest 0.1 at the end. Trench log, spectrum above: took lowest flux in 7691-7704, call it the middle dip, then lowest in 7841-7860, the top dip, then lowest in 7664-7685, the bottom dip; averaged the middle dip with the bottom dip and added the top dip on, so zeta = 22.2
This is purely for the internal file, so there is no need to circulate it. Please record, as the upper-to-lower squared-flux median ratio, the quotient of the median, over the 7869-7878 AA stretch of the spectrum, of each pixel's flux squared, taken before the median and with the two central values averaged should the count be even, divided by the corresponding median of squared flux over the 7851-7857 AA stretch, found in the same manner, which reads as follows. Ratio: 0.95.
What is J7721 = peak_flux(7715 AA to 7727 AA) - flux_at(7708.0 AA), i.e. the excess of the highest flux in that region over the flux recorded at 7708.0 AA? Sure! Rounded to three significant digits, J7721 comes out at 2.88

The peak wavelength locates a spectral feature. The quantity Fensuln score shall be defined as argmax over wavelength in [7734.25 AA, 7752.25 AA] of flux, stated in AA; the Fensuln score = 7745.5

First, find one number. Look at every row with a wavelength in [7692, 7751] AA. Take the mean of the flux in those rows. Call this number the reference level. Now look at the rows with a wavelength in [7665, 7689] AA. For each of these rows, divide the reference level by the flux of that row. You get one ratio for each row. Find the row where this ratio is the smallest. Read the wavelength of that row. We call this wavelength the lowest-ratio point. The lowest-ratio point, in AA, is 7685.5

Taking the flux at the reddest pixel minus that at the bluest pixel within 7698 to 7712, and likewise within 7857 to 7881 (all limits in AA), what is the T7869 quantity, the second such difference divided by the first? 1.2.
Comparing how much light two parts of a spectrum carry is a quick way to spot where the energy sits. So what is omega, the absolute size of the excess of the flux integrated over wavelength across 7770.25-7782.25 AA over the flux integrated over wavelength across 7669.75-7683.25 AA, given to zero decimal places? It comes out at 18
